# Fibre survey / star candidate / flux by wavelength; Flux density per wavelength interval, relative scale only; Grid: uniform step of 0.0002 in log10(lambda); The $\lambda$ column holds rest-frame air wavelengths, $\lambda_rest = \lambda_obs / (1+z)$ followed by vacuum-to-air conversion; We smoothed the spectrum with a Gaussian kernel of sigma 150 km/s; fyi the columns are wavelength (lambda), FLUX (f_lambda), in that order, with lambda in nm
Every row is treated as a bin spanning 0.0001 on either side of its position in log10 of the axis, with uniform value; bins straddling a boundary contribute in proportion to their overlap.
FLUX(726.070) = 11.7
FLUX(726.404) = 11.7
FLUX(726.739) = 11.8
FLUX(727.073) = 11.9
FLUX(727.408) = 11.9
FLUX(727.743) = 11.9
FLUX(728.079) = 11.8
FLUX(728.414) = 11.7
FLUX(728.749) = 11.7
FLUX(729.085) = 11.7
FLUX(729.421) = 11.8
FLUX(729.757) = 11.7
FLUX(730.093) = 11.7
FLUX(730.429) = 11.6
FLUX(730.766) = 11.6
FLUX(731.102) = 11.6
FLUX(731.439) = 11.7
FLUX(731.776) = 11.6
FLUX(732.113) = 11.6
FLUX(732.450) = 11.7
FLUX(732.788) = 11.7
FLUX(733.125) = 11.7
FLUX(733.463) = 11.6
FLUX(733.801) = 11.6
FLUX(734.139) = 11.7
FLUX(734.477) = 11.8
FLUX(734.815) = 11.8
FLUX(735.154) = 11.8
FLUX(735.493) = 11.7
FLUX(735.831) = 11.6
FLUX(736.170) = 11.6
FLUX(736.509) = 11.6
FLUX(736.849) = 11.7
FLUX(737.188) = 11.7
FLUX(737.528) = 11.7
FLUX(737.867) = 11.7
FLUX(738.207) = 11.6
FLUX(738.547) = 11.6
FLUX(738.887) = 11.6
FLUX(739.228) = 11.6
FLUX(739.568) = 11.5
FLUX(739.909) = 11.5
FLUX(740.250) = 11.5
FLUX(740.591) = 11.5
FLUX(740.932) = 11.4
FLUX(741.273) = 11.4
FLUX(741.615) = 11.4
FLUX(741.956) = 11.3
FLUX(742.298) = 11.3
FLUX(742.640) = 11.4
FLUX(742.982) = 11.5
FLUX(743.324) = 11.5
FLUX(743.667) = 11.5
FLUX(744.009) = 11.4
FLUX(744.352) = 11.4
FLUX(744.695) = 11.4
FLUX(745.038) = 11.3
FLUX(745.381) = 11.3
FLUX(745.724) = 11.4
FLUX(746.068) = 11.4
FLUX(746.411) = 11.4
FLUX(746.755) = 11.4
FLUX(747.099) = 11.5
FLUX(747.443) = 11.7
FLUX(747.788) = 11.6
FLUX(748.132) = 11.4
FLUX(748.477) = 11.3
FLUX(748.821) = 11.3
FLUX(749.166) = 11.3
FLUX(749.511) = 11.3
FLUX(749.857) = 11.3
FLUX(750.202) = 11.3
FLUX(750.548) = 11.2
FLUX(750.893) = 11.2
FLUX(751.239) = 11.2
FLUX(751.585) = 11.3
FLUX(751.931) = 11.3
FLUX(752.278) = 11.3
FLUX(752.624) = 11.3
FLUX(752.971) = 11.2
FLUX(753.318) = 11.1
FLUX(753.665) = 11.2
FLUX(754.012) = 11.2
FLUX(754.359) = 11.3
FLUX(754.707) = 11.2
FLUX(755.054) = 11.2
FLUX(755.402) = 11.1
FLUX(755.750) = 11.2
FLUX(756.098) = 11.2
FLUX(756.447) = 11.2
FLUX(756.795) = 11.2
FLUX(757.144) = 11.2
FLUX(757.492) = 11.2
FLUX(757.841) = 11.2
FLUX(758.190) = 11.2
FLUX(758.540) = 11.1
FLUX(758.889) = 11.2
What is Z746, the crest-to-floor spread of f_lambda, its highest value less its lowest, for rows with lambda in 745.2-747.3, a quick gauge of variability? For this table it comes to 0.20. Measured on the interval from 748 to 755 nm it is 0.30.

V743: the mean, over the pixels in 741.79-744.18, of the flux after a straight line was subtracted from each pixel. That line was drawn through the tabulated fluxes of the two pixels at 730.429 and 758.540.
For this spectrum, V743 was 0.038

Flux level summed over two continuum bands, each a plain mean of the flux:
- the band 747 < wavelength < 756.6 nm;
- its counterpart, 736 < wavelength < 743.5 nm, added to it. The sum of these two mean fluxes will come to 22.8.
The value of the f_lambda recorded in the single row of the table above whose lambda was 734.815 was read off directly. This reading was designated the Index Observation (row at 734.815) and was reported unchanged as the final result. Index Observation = 11.8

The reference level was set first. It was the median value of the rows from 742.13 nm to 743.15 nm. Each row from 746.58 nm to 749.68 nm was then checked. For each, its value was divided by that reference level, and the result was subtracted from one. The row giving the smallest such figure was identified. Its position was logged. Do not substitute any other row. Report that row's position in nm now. 747.443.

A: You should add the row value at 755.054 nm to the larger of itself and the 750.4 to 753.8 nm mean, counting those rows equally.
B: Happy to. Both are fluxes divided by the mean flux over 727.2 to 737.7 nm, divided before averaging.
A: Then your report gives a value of 1.92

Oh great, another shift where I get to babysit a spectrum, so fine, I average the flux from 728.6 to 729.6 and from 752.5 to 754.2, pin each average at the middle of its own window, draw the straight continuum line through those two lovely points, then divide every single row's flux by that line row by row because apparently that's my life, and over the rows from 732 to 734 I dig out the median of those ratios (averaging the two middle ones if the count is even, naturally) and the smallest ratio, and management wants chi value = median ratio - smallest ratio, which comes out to 0.0062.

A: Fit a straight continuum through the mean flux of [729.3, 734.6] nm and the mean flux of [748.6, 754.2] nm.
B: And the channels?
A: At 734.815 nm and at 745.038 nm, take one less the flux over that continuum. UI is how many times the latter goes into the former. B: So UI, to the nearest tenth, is -2.2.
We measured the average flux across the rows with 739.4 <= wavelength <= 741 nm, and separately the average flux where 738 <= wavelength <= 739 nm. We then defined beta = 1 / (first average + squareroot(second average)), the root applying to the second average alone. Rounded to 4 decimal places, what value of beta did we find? 0.0672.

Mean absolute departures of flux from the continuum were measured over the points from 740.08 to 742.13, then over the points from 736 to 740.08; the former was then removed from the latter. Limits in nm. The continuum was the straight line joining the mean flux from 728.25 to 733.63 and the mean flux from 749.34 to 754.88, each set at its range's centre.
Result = 0.028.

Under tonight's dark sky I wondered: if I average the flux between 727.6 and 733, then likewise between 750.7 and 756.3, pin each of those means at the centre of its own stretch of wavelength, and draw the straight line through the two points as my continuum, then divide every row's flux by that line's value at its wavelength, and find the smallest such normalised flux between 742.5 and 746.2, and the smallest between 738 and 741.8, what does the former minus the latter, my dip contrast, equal -0.001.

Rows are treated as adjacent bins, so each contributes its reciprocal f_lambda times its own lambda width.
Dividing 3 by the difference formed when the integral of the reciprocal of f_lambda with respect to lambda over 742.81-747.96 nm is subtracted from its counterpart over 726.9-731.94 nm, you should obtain -149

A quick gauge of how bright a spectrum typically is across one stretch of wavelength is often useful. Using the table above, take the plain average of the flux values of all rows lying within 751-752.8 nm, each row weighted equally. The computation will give 11.3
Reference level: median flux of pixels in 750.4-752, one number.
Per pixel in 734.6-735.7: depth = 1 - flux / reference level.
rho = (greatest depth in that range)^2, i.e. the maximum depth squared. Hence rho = 0.0020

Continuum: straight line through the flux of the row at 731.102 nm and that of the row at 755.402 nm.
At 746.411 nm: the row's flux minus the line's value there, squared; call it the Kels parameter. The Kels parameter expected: 0.013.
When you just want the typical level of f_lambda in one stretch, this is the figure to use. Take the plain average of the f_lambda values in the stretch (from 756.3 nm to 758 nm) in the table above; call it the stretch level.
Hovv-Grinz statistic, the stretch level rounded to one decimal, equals 11.2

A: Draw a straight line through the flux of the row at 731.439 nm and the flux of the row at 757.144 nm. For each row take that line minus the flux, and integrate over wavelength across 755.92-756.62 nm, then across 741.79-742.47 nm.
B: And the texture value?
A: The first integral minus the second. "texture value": -0.119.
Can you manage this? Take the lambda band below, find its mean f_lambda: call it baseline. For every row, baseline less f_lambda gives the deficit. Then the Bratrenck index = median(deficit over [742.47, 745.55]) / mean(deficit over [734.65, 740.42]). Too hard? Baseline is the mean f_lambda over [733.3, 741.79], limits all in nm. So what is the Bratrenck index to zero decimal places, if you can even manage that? -8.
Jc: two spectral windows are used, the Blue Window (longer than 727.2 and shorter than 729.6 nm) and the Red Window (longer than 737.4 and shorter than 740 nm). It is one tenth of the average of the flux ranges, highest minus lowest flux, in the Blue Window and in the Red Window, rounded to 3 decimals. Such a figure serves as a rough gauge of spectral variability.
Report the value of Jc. 0.020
